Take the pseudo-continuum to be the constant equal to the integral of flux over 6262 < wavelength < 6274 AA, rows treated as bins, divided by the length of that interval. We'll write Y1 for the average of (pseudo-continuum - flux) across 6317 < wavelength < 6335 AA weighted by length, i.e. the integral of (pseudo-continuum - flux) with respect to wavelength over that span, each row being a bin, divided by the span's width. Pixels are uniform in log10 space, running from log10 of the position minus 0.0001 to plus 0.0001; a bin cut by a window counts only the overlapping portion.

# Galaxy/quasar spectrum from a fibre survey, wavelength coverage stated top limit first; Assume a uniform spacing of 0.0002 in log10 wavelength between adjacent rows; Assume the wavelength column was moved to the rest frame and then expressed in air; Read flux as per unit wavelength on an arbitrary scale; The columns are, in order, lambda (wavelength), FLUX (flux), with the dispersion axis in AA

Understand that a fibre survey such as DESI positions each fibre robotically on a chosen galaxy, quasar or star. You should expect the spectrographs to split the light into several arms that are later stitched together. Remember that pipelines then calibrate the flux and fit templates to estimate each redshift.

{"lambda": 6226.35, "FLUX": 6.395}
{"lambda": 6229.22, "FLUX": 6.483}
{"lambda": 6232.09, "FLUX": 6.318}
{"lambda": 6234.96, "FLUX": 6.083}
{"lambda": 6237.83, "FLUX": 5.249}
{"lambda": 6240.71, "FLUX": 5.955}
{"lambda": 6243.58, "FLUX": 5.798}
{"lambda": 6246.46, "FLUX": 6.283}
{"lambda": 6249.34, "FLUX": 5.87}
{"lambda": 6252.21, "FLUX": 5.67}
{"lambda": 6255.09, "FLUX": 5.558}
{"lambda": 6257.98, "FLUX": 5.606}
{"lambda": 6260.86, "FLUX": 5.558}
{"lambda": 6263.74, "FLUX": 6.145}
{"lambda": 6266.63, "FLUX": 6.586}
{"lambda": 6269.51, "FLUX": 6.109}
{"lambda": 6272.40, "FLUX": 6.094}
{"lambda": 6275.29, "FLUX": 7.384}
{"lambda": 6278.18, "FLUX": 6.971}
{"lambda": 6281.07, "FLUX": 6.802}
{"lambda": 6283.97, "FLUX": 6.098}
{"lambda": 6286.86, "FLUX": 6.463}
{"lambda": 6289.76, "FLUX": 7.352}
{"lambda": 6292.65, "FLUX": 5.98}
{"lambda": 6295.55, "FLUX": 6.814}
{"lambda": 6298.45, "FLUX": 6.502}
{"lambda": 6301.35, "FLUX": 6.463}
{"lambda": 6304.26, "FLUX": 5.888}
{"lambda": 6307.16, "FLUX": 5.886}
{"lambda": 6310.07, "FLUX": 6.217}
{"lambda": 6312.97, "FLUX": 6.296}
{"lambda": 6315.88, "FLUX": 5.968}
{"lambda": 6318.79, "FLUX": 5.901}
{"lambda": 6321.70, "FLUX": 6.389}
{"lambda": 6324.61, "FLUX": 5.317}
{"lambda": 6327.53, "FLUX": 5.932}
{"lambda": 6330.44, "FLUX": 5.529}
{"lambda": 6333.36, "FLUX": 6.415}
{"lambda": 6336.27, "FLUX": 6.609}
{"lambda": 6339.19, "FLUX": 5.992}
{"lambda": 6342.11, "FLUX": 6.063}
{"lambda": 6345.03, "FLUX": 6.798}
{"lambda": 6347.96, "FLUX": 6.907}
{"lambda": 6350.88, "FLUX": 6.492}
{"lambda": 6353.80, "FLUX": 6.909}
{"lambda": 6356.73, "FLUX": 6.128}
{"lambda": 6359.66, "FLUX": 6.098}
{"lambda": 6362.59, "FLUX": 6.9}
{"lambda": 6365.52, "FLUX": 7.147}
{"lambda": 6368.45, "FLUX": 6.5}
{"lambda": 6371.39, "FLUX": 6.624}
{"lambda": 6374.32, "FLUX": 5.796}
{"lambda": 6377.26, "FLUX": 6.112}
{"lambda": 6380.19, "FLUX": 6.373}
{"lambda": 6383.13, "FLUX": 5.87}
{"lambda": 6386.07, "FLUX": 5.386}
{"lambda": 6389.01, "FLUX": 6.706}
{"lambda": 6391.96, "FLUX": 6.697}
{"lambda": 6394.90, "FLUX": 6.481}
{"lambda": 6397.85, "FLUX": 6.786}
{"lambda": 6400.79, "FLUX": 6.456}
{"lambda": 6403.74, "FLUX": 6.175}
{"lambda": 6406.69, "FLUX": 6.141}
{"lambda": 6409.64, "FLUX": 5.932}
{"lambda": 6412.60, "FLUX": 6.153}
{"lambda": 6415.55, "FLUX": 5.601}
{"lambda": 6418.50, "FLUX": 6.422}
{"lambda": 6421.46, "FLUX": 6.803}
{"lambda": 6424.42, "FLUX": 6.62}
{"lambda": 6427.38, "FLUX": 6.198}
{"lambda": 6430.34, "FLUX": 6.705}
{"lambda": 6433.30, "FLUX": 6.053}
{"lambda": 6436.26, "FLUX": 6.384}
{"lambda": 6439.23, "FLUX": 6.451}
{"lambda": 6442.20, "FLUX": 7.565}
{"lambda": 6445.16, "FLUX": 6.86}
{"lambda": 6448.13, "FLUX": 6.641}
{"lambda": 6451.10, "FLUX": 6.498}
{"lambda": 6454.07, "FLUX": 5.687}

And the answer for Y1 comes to 0.31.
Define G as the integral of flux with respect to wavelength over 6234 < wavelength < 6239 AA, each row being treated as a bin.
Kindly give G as 28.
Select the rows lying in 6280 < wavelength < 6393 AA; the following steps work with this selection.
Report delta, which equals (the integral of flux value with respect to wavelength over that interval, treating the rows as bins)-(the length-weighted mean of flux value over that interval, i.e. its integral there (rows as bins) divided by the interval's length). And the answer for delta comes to 707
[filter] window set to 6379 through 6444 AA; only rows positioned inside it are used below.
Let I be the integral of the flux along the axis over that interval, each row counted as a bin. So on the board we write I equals 414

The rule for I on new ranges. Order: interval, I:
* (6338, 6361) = 148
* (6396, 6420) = 149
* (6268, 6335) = 422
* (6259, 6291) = 208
